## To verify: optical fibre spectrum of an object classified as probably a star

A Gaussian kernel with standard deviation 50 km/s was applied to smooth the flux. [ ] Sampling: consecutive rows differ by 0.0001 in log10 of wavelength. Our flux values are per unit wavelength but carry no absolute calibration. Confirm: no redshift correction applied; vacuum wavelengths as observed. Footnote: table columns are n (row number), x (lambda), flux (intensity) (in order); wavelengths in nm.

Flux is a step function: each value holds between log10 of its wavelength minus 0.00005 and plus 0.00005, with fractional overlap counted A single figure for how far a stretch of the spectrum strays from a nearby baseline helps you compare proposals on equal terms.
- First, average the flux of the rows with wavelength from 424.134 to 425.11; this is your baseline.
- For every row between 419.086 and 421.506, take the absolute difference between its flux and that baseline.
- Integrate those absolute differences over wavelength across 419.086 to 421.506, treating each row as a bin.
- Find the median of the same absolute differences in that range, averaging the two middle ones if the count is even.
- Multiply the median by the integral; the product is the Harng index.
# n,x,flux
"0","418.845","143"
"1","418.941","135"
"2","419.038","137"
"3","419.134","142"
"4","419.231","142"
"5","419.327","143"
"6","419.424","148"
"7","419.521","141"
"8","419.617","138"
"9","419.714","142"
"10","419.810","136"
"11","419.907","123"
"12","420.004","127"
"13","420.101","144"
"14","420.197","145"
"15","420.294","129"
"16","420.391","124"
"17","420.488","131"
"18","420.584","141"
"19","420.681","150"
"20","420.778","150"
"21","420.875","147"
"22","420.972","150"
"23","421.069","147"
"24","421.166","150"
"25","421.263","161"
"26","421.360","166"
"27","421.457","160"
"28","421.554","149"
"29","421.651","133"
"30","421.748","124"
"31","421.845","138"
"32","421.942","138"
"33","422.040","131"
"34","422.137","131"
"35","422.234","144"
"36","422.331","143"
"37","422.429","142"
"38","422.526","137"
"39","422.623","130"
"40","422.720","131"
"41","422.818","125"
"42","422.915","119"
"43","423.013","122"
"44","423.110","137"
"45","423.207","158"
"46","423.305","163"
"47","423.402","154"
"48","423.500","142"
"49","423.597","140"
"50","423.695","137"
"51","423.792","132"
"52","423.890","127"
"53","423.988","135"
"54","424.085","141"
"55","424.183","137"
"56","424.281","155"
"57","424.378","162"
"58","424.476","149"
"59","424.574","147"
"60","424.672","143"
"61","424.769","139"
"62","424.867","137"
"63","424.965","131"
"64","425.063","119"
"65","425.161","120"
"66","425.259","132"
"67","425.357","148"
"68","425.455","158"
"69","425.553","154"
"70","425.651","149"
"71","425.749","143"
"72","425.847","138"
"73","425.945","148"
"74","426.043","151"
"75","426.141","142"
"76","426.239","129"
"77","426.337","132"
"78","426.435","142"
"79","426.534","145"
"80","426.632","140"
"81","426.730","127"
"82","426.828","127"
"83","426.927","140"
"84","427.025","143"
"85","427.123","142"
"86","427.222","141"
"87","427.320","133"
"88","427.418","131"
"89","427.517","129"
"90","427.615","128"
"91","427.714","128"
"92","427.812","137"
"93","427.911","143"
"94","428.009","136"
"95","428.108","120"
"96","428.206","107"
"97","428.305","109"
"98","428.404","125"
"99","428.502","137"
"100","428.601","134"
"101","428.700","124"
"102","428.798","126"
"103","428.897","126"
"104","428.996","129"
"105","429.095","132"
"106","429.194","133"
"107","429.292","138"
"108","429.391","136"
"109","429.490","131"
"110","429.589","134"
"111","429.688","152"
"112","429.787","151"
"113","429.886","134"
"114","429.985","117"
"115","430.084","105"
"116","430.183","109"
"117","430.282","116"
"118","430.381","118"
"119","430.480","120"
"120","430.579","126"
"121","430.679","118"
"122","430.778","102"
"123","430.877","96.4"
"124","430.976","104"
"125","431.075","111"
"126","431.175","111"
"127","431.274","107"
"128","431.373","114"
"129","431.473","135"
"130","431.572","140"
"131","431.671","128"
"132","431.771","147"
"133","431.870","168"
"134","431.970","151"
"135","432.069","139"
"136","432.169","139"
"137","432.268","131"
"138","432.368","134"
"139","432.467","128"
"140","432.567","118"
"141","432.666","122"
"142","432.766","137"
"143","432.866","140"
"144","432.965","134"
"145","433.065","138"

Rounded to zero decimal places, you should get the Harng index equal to 120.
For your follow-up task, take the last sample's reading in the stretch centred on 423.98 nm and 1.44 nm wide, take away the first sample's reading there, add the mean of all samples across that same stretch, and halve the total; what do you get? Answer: 62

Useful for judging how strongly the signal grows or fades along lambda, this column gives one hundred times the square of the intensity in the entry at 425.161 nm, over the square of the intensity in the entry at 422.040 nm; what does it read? 84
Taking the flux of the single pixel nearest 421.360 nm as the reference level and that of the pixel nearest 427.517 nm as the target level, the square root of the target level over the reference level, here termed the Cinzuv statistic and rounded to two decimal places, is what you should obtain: 0.88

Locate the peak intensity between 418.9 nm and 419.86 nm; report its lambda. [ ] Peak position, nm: 419.424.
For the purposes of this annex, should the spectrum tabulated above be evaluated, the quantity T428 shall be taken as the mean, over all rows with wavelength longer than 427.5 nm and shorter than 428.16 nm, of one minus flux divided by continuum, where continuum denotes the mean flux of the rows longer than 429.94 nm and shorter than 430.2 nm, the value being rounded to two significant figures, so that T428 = -0.19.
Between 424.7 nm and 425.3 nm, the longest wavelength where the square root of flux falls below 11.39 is 425.161 nm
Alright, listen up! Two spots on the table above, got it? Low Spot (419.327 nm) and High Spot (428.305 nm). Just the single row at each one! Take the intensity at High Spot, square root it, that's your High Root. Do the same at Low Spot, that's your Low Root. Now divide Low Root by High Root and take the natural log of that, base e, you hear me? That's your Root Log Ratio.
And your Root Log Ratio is 0.14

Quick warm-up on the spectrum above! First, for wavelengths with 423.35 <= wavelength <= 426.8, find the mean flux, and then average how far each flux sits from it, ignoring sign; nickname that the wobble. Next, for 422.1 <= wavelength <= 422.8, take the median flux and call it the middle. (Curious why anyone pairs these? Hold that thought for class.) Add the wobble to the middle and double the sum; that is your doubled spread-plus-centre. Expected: 290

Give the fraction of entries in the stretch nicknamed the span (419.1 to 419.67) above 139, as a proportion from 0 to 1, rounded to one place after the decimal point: 0.8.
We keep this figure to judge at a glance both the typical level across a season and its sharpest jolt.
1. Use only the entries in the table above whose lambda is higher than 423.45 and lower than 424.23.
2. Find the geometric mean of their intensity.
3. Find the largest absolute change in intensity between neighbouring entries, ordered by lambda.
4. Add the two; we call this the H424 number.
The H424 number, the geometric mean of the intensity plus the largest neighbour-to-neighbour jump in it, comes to 144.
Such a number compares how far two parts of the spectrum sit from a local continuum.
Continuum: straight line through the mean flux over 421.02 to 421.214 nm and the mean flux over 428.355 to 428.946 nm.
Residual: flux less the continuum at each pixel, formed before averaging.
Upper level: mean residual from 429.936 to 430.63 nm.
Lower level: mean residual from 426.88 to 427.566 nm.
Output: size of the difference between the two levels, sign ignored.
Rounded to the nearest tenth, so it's 13.1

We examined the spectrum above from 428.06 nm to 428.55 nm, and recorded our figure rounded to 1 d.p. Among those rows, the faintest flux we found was 107.0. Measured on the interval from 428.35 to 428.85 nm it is 124.0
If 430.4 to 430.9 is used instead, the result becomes 96.4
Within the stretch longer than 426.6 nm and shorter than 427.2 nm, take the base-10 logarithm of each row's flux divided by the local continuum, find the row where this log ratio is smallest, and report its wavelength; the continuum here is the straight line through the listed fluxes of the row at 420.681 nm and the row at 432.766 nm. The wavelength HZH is 426.730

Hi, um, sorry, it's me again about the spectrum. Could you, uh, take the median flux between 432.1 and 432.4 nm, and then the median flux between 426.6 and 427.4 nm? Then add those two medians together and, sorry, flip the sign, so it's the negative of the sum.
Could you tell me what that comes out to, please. -274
